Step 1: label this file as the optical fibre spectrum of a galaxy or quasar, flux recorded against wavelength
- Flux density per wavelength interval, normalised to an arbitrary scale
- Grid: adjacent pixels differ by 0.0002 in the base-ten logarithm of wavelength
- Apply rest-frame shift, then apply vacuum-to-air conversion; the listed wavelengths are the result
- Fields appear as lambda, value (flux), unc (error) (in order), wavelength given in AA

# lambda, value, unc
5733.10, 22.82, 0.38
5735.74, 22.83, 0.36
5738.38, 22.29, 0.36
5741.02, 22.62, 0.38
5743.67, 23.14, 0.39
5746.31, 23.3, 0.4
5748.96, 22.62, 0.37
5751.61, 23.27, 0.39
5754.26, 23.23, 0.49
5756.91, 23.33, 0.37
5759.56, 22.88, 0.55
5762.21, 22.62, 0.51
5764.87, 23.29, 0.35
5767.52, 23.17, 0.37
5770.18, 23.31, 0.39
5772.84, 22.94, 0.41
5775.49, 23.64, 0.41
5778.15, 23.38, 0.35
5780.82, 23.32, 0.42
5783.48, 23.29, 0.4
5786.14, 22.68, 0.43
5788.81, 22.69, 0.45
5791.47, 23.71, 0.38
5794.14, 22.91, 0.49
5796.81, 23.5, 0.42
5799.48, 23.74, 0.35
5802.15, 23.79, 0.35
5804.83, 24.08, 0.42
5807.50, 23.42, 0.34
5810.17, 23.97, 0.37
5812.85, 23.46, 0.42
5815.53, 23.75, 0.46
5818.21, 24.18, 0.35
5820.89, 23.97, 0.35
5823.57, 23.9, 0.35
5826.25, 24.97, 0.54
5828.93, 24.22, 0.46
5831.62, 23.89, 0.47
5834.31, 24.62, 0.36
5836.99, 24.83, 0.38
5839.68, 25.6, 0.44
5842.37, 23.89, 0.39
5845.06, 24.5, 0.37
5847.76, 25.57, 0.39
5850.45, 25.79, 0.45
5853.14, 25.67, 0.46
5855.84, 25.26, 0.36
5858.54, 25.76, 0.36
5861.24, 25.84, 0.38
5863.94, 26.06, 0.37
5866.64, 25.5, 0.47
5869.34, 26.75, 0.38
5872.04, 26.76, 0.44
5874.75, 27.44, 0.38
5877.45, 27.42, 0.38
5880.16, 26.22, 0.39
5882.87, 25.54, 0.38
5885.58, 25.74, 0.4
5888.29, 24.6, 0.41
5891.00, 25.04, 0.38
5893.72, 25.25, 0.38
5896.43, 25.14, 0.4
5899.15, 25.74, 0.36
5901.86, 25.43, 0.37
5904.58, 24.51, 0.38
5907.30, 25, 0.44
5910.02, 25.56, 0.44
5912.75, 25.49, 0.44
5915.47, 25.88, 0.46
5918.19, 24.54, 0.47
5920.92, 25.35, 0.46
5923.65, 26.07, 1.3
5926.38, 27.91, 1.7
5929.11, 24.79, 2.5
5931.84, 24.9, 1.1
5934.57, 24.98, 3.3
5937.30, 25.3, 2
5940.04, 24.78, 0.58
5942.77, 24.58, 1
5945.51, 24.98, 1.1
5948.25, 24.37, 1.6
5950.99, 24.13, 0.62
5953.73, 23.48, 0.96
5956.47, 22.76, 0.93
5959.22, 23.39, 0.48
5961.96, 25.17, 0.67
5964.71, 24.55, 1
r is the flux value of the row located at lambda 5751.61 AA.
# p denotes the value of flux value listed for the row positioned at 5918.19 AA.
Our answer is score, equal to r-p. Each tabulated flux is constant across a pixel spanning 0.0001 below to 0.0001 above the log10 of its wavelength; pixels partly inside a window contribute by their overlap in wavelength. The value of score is -1.3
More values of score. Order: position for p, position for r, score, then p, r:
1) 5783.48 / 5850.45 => 2.5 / 23.29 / 25.79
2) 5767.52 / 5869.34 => 3.6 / 23.17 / 26.75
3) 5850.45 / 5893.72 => -0.5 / 25.79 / 25.25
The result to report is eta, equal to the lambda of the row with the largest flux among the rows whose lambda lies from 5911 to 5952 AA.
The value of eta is 5926.38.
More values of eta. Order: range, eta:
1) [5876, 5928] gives 5926.38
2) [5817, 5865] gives 5863.94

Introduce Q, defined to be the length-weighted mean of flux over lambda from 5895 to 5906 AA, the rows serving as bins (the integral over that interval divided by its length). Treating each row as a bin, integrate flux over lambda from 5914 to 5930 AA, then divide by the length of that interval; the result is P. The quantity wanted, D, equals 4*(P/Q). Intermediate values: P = 25.8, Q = 25.2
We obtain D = 4.09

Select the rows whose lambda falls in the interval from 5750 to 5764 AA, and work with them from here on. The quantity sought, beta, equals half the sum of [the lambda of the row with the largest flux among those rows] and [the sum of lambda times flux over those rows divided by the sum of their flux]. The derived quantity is 5756.9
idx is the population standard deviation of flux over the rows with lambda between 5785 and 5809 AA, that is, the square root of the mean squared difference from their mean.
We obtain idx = 0.48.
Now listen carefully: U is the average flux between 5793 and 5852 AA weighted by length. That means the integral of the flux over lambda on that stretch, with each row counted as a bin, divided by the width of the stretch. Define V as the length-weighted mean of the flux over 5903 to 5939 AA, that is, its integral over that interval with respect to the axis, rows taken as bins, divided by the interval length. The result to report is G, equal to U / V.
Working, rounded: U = 24.2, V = 25.4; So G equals 0.95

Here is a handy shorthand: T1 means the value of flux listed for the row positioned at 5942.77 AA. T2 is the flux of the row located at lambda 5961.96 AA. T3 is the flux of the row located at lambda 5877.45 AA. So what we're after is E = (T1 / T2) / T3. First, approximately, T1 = 24.58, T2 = 25.17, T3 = 27.42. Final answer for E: 0.036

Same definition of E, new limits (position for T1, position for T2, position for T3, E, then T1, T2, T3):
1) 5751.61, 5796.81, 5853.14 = 0.039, 23.27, 23.5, 25.67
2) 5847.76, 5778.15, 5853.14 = 0.043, 25.57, 23.38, 25.67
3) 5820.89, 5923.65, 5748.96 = 0.041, 23.97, 26.07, 22.62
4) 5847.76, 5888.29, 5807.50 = 0.044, 25.57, 24.6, 23.42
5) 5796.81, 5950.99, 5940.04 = 0.039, 23.5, 24.13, 24.78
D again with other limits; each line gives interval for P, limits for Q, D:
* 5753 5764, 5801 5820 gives 3.87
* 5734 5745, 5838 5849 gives 3.66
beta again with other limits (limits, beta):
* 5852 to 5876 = 5869.4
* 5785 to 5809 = 5800.9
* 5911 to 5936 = 5925.0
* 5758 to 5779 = 5772.2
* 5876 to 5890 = 5880.1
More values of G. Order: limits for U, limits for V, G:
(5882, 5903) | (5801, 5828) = 1.06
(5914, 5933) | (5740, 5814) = 1.10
